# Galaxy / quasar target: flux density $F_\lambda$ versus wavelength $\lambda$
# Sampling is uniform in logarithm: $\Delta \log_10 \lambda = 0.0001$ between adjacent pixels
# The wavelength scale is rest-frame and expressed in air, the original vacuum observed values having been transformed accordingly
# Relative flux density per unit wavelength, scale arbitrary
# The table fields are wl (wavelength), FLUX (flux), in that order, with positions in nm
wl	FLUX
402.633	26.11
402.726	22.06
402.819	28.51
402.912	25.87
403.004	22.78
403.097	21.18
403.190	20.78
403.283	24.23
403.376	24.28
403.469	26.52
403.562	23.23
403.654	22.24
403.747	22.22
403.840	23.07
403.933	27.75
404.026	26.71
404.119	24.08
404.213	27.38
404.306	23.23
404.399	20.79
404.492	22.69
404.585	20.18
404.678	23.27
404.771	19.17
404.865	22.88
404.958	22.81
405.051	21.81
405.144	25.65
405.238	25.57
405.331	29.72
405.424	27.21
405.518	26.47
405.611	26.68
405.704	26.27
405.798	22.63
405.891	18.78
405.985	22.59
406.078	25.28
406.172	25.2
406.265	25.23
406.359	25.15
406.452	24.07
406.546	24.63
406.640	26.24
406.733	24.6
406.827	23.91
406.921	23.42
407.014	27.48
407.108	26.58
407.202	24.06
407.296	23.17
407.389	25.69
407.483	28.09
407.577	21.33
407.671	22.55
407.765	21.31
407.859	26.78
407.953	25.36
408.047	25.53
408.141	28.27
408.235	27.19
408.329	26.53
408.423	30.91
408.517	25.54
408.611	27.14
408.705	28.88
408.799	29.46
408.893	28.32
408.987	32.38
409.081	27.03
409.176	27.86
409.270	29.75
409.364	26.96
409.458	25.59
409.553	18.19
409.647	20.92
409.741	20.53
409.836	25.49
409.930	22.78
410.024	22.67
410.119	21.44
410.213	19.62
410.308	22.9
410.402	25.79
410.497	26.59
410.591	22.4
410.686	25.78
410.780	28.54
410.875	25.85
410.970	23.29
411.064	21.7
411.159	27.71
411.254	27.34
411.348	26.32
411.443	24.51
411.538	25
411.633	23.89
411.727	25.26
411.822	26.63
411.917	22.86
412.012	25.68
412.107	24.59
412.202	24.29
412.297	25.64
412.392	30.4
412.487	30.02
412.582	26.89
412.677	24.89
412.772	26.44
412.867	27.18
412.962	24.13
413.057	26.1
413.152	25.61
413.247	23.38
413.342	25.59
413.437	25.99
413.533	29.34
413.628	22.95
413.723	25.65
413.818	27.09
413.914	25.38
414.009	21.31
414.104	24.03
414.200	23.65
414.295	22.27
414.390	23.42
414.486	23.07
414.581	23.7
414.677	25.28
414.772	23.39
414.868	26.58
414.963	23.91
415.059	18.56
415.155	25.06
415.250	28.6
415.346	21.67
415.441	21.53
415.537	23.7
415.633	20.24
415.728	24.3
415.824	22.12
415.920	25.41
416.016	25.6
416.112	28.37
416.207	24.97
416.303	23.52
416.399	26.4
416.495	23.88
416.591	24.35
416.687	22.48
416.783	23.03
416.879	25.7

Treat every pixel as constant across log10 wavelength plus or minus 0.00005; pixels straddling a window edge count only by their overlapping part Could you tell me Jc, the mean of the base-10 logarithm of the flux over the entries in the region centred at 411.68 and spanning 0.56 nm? 1.39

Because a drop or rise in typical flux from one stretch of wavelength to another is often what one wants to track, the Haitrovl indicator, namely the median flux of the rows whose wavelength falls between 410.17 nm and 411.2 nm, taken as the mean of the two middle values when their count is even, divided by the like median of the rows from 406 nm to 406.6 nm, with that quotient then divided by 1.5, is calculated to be 0.68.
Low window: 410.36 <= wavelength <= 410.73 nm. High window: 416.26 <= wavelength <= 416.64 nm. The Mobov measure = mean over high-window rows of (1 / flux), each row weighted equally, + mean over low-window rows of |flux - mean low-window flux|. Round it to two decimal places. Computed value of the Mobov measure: 1.41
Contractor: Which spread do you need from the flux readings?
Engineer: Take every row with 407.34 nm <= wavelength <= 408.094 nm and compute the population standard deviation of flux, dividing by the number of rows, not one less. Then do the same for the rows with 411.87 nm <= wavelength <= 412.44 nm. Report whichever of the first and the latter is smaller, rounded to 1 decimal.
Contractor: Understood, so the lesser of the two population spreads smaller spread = 2.4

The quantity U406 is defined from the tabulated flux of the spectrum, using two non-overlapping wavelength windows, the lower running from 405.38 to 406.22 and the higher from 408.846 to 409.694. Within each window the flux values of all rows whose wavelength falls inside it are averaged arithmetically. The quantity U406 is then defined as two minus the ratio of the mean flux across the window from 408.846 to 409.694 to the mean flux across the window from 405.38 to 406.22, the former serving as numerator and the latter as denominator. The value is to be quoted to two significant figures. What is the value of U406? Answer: 0.93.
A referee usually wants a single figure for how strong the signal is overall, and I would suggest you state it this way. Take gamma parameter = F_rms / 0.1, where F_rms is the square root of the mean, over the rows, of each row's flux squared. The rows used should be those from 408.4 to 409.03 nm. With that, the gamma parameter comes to 290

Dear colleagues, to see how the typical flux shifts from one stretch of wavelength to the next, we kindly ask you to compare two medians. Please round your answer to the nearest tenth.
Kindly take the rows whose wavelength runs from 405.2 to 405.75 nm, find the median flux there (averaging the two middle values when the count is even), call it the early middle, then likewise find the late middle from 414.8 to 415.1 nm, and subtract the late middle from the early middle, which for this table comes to 2.7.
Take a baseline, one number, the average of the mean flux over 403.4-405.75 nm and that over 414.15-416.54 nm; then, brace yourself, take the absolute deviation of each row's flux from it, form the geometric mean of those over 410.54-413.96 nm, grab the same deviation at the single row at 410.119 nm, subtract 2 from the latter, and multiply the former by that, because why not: 1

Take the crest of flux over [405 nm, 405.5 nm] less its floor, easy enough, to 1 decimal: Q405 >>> 7.9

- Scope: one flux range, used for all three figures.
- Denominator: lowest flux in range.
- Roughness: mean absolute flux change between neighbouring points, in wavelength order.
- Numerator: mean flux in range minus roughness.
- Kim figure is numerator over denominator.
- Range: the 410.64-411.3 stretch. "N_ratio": 1.06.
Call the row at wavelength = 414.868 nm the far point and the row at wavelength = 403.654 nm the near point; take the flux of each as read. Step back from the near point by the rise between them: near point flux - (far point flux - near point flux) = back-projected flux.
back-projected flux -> 18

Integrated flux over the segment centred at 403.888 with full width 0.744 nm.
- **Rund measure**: 18.3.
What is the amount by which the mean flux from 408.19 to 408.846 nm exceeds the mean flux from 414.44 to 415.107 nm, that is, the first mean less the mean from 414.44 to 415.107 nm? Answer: 4.5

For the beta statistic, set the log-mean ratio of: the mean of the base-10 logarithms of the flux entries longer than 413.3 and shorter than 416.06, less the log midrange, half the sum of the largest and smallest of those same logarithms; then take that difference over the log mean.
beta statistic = 0.009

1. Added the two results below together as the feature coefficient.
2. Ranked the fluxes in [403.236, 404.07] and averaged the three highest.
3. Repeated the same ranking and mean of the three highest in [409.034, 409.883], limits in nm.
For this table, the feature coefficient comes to 55.2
